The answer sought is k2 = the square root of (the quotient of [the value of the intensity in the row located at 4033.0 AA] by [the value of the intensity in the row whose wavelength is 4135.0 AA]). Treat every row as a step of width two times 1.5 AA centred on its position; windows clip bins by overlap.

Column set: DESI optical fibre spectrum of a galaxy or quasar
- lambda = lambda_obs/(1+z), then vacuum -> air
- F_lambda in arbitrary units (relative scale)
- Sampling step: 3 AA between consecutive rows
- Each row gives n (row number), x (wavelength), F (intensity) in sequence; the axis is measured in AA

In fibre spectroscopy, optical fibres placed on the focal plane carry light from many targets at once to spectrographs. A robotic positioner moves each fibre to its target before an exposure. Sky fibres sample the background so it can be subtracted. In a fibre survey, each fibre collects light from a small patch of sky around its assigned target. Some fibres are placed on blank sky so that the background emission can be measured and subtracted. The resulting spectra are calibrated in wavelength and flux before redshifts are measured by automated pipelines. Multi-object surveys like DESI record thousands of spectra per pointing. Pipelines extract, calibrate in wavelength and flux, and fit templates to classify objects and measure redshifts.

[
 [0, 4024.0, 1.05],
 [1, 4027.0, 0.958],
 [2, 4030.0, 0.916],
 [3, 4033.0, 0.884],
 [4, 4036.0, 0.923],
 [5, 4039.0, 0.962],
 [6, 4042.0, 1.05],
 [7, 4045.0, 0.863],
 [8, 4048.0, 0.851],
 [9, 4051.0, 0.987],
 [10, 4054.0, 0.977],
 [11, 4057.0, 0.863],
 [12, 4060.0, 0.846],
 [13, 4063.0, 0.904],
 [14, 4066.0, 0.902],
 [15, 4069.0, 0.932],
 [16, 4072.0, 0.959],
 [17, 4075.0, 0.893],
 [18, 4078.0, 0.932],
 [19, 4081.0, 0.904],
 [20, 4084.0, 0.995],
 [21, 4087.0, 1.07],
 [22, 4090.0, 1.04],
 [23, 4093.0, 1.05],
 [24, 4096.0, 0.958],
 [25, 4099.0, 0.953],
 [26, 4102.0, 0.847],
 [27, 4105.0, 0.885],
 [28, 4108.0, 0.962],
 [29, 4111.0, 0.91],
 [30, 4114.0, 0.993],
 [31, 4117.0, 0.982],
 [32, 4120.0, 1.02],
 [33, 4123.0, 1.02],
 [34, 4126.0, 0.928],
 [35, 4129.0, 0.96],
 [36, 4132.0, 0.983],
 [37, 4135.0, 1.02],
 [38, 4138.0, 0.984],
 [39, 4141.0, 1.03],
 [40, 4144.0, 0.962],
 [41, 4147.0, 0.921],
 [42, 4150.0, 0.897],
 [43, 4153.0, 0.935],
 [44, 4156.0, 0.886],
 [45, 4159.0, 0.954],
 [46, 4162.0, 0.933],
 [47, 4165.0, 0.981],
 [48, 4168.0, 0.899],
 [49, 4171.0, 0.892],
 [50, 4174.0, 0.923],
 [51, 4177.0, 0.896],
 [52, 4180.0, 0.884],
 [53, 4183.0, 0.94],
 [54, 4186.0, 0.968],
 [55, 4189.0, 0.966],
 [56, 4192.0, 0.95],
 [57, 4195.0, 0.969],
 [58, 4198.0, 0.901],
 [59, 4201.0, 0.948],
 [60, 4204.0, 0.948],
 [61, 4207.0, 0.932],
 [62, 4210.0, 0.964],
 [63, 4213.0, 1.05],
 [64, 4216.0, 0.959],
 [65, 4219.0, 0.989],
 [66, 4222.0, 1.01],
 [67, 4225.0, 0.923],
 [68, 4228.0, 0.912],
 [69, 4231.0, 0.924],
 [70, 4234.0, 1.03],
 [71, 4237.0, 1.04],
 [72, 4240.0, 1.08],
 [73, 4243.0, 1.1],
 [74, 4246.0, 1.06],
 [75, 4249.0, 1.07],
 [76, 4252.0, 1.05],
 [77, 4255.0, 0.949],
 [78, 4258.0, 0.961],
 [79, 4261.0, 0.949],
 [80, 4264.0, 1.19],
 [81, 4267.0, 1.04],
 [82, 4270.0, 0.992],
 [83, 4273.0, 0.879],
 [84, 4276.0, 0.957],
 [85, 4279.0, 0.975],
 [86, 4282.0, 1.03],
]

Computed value 0.93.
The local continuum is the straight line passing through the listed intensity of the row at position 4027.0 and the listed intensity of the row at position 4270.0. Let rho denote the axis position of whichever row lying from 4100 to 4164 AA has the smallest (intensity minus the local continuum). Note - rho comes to 4102.0 AA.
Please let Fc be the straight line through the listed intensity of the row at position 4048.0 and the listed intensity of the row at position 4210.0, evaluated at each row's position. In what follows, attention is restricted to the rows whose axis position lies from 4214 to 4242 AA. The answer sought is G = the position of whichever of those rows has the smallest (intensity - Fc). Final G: 4228.0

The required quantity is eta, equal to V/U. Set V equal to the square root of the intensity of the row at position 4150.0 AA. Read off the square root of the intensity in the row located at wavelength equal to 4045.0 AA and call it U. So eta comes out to 1.02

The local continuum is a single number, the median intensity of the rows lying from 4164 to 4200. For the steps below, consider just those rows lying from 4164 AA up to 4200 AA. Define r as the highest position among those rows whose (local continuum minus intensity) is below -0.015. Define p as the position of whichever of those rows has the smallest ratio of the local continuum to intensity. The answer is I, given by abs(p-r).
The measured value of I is 30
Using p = 4165.0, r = 4195.0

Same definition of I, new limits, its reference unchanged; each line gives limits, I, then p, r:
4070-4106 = 12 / 4087.0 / 4099.0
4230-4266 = 0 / 4264.0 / 4264.0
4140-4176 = 24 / 4141.0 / 4165.0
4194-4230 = 9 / 4213.0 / 4222.0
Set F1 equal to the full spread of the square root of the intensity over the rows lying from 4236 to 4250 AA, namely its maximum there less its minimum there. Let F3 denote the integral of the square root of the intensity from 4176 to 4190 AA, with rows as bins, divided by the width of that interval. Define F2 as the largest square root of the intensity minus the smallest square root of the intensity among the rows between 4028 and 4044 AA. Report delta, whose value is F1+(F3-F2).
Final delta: 0.91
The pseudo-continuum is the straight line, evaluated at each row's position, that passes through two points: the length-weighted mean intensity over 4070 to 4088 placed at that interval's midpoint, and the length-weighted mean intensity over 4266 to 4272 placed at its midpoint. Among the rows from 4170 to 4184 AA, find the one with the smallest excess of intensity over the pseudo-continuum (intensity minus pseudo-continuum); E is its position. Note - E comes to 4180.0 AA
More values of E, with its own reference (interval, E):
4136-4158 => 4156.0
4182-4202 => 4198.0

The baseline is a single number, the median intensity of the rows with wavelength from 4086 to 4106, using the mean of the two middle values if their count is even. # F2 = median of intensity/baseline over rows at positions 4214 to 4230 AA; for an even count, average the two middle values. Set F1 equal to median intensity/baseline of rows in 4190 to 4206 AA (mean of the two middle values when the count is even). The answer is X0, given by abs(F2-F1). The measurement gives 0.01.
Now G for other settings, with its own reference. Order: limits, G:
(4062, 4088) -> 4075.0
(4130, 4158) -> 4156.0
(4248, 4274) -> 4273.0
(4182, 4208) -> 4198.0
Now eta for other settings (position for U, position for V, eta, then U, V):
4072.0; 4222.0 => 1.03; 0.98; 1.005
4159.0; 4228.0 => 0.98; 0.98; 0.955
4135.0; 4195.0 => 0.97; 1.01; 0.984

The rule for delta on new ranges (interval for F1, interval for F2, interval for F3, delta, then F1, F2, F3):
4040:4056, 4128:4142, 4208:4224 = 1.06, 0.10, 0.035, 0.995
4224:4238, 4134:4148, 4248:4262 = 1.01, 0.06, 0.055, 0.997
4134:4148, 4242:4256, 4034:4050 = 0.94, 0.06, 0.075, 0.964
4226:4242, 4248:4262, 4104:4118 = 1.00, 0.08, 0.060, 0.973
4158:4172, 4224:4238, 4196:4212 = 0.95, 0.05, 0.065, 0.971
